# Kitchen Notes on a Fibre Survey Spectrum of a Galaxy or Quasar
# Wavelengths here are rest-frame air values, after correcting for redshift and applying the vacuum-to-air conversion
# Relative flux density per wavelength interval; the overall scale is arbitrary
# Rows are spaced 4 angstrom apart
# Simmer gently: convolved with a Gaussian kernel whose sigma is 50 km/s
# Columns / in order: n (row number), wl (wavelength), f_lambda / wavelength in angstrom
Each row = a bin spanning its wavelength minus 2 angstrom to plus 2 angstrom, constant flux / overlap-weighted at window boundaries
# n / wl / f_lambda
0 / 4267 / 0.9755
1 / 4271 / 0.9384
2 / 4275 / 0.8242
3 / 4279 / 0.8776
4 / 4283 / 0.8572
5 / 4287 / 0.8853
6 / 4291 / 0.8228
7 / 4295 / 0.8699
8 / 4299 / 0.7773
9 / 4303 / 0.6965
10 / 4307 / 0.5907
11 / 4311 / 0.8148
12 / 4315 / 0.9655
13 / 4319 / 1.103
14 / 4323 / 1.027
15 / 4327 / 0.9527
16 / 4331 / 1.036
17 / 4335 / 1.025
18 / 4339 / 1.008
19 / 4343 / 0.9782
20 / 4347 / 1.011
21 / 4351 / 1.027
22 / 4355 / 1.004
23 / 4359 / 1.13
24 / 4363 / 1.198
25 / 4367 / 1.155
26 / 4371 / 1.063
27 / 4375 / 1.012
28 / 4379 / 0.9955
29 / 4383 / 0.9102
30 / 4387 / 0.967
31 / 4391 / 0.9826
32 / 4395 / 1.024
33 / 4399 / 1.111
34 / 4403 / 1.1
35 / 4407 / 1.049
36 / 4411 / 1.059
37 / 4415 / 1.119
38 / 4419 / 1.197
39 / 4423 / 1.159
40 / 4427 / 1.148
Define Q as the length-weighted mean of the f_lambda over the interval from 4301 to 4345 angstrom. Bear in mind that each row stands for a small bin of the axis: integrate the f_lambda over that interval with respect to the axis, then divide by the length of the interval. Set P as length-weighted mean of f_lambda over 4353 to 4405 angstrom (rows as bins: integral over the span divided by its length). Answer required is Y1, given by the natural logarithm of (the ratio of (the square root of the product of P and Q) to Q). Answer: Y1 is 0.06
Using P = 1.05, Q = 0.93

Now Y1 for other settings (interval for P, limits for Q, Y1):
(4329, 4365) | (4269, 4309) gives 0.13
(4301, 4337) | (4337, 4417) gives -0.07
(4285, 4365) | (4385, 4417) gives -0.05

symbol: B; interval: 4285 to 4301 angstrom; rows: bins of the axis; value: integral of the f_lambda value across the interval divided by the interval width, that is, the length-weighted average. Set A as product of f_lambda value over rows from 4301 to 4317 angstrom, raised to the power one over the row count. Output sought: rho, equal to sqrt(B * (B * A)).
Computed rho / 0.73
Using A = 0.75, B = 0.84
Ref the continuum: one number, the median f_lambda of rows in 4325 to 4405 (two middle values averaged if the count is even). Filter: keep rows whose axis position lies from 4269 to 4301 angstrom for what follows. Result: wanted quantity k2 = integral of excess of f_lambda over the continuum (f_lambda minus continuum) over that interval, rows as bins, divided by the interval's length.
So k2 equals -0.16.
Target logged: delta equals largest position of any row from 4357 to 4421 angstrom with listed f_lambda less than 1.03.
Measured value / 4395 angstrom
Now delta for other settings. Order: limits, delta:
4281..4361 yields 4355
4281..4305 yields 4303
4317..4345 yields 4343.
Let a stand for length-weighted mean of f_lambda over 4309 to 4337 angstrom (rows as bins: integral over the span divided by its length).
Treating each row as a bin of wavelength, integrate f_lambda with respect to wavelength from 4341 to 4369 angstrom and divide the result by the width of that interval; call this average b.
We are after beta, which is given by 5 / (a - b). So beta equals -60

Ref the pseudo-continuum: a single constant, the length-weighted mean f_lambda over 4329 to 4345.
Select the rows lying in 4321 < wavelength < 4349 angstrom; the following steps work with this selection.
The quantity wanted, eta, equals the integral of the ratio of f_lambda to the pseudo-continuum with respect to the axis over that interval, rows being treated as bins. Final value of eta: 27.8 angstrom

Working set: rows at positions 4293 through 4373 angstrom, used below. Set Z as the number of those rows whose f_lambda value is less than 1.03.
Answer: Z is 14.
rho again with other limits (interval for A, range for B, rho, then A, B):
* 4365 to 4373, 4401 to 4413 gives 1.13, 1.11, 1.07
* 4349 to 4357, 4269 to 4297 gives 0.87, 1.02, 0.87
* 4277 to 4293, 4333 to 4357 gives 0.94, 0.86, 1.01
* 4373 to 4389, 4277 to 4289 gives 0.86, 0.97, 0.87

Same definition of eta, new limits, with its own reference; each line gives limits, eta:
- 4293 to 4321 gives 23.0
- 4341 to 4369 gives 29.7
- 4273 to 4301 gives 23.4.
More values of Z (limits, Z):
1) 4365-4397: 6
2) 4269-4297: 7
